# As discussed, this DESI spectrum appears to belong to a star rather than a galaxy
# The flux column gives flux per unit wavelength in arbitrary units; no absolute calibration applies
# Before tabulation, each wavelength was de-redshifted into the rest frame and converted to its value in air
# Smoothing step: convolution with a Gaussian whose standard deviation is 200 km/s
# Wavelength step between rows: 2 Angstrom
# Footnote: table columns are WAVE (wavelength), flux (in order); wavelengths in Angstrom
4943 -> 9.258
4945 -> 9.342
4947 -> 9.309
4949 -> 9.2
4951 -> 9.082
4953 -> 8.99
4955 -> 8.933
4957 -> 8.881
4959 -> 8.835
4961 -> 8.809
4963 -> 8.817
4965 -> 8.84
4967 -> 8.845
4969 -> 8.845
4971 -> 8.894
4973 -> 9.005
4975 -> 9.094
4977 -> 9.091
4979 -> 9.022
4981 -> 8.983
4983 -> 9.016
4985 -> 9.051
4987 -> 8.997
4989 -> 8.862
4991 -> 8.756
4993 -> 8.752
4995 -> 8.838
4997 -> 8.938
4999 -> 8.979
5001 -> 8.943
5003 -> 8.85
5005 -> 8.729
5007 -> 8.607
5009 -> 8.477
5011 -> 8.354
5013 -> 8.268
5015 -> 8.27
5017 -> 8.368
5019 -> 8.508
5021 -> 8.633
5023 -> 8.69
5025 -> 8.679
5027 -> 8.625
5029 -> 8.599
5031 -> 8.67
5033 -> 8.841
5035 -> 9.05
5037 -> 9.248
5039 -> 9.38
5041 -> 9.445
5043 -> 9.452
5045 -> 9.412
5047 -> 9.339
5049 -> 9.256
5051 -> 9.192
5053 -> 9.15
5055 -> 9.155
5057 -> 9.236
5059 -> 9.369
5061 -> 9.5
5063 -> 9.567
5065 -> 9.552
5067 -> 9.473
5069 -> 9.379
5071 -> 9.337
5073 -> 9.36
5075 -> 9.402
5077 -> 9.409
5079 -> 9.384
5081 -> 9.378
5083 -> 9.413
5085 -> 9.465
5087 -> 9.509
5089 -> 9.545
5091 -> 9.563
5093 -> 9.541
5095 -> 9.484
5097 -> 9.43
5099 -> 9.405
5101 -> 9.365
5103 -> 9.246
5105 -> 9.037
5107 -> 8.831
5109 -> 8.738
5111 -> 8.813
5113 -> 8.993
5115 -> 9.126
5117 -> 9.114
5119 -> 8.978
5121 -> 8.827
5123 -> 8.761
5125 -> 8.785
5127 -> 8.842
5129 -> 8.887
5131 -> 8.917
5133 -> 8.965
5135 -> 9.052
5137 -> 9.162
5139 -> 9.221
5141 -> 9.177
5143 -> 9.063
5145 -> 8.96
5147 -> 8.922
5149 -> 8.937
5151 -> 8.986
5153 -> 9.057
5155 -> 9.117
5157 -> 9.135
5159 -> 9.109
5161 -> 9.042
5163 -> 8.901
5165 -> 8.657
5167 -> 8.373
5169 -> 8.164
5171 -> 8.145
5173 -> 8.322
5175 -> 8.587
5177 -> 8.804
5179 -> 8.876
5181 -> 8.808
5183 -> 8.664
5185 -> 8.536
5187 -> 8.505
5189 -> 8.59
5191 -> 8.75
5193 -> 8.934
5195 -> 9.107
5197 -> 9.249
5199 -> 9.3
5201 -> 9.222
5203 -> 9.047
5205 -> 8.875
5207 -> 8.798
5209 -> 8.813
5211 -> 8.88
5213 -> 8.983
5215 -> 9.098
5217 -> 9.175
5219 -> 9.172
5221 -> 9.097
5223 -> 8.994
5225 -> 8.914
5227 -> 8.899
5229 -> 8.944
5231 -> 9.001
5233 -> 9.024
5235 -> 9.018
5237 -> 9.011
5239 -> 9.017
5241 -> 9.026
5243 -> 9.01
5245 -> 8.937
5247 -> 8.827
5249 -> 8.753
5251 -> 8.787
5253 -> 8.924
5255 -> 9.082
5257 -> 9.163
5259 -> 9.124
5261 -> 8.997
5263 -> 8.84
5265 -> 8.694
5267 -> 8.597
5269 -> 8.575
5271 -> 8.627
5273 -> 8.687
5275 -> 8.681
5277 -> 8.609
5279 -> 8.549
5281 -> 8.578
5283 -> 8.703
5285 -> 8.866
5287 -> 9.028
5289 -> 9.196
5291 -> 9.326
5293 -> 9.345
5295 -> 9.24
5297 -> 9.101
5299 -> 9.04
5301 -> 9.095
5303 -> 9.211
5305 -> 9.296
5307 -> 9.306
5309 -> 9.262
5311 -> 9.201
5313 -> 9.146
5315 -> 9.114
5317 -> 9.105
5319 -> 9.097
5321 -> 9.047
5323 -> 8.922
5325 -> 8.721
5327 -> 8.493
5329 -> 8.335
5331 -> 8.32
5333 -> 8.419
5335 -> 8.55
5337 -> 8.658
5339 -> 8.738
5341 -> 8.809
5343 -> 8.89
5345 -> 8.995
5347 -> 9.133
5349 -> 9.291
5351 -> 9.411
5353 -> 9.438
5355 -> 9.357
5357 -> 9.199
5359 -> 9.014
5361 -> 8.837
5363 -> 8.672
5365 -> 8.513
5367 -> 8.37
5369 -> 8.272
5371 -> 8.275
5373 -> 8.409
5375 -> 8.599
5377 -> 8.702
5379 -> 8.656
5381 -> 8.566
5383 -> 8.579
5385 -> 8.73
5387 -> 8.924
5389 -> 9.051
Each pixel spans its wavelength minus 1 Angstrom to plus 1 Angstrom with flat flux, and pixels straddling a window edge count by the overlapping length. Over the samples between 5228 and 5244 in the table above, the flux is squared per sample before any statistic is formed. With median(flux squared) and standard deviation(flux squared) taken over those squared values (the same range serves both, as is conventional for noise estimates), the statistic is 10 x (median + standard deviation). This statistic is 817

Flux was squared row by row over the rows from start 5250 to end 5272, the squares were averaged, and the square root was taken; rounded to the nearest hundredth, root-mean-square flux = 8.86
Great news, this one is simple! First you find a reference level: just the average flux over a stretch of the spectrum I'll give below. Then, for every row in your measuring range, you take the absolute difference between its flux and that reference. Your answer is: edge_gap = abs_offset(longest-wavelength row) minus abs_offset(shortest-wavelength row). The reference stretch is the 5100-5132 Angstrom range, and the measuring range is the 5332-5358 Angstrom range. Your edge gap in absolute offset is -0.29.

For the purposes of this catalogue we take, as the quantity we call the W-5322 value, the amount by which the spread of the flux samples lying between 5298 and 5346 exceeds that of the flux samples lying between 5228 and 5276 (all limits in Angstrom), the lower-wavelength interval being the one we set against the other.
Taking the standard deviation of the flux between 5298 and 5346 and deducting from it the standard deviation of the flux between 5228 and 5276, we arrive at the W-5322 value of 0.13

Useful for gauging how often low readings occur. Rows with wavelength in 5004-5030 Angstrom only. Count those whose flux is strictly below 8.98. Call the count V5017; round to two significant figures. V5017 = 13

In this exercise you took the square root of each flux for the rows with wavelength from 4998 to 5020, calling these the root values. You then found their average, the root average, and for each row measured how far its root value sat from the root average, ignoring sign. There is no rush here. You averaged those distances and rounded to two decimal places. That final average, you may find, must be 0.04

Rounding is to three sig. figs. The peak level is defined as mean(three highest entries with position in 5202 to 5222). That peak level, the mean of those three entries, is 9.15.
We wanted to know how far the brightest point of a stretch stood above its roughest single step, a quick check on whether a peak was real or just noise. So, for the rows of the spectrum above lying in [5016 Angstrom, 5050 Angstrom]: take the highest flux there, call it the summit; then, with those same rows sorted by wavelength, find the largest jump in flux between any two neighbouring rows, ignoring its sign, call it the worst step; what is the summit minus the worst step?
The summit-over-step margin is 9.24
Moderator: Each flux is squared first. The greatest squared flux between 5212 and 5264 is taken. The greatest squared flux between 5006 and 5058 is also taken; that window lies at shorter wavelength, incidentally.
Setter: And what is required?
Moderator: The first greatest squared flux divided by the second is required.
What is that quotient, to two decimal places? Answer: 0.94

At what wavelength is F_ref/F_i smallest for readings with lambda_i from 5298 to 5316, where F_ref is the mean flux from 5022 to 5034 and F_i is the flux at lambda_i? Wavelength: 5307 Angstrom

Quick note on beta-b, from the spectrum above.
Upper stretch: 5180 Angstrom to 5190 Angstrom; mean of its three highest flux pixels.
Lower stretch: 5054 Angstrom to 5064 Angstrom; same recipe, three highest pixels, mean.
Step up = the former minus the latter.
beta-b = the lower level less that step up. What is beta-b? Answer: 10.27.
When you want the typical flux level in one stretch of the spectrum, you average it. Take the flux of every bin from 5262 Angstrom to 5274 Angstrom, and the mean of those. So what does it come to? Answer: 8.67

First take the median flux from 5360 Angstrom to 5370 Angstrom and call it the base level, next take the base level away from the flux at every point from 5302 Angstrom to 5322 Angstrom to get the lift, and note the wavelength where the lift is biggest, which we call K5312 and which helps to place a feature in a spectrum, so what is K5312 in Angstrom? 5307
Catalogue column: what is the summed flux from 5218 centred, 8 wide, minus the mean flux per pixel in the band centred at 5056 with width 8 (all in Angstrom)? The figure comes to 27.3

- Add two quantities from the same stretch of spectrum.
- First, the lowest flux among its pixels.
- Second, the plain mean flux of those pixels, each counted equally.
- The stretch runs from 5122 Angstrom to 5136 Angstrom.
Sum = 17.6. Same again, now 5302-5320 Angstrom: 18.3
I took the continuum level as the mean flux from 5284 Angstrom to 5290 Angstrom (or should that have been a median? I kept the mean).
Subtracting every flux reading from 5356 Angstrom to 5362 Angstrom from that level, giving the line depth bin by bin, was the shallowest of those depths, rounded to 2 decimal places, -0.17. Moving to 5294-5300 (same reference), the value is -0.21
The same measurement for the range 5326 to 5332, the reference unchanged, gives 0.54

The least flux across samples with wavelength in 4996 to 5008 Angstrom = 8.607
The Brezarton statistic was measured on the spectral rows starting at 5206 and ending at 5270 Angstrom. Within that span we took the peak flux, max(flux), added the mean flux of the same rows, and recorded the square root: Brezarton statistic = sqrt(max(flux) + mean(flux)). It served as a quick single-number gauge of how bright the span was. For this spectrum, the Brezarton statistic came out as 4.26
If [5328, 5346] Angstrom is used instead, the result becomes 4.20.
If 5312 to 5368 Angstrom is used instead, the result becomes 4.28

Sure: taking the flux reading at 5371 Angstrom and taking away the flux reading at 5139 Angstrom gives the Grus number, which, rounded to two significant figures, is -0.95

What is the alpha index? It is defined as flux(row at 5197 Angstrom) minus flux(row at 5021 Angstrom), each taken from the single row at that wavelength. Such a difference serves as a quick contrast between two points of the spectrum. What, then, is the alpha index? 0.6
